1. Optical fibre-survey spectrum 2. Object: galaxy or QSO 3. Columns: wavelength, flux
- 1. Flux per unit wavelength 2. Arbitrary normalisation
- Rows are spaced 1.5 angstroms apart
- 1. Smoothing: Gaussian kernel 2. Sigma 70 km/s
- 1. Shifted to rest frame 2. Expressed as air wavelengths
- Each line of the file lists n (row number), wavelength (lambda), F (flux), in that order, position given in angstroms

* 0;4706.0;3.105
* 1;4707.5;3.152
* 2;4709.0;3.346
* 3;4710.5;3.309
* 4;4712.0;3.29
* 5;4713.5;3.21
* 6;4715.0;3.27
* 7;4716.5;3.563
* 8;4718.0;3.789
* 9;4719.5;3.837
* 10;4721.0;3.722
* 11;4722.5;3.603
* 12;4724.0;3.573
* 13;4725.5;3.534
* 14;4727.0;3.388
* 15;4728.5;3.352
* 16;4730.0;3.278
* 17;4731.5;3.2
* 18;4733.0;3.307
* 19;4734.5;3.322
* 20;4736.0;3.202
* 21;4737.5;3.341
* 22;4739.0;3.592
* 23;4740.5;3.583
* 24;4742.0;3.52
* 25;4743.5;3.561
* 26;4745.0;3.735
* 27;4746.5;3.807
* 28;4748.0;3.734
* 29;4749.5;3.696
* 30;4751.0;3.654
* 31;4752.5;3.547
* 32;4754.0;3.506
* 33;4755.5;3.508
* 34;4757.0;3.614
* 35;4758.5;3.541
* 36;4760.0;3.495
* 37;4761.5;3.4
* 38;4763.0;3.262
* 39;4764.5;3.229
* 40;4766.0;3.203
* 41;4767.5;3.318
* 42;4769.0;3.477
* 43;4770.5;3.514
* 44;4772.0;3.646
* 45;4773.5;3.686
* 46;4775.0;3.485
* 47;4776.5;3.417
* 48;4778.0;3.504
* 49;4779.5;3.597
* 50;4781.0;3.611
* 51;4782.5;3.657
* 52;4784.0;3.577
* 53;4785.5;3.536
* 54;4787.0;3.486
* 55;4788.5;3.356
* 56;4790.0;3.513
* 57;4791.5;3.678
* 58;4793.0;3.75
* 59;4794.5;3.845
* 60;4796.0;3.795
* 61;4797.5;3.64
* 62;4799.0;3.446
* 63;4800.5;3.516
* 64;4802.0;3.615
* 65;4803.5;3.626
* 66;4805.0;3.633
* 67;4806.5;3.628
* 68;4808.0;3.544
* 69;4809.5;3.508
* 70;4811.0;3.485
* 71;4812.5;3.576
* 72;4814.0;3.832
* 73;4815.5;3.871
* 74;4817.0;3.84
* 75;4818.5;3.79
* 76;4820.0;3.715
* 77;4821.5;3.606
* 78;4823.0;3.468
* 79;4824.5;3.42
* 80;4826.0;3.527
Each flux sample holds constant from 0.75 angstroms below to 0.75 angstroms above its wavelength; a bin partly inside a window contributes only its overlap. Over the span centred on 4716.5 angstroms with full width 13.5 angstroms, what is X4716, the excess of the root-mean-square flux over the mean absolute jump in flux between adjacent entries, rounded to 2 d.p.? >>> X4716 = 3.40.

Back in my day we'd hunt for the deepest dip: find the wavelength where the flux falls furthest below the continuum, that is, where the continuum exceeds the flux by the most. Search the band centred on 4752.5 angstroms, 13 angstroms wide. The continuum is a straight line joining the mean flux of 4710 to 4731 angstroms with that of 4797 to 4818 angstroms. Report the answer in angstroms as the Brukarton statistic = 4755.5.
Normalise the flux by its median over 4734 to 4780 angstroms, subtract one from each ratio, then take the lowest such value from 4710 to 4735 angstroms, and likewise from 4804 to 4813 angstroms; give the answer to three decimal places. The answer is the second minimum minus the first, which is 0.081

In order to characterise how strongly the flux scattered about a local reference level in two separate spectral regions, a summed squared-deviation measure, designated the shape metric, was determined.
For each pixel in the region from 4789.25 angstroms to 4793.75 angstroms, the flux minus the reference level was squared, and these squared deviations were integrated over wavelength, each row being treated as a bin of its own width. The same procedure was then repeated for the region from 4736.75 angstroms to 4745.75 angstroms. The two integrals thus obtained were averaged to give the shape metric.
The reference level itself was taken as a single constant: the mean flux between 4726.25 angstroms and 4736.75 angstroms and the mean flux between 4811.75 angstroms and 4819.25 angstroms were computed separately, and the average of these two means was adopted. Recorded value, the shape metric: 0.112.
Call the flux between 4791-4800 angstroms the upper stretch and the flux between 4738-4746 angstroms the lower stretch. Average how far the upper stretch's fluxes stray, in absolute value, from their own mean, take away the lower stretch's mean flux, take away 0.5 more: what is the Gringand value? -3.99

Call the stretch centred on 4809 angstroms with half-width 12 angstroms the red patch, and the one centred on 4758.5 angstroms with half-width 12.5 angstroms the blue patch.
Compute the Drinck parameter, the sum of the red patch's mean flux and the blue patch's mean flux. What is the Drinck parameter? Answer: 7.14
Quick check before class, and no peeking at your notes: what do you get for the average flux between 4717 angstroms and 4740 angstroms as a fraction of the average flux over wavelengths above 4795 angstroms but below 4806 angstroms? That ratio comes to 0.96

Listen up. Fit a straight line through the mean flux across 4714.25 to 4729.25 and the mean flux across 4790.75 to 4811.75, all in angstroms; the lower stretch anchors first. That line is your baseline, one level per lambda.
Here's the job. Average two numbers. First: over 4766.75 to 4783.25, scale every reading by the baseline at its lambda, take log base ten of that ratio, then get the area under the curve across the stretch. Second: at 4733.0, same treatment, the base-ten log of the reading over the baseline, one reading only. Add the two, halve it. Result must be -0.084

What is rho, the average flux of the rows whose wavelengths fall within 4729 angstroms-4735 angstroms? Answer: 3.28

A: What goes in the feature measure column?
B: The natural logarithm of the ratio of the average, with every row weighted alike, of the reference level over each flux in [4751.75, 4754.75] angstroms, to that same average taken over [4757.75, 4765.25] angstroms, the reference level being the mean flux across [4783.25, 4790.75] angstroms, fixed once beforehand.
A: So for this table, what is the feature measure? -0.04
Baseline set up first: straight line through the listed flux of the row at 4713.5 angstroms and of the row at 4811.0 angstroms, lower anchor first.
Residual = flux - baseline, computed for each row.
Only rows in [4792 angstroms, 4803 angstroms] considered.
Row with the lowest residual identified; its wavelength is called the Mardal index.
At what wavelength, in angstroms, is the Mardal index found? 4799.0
